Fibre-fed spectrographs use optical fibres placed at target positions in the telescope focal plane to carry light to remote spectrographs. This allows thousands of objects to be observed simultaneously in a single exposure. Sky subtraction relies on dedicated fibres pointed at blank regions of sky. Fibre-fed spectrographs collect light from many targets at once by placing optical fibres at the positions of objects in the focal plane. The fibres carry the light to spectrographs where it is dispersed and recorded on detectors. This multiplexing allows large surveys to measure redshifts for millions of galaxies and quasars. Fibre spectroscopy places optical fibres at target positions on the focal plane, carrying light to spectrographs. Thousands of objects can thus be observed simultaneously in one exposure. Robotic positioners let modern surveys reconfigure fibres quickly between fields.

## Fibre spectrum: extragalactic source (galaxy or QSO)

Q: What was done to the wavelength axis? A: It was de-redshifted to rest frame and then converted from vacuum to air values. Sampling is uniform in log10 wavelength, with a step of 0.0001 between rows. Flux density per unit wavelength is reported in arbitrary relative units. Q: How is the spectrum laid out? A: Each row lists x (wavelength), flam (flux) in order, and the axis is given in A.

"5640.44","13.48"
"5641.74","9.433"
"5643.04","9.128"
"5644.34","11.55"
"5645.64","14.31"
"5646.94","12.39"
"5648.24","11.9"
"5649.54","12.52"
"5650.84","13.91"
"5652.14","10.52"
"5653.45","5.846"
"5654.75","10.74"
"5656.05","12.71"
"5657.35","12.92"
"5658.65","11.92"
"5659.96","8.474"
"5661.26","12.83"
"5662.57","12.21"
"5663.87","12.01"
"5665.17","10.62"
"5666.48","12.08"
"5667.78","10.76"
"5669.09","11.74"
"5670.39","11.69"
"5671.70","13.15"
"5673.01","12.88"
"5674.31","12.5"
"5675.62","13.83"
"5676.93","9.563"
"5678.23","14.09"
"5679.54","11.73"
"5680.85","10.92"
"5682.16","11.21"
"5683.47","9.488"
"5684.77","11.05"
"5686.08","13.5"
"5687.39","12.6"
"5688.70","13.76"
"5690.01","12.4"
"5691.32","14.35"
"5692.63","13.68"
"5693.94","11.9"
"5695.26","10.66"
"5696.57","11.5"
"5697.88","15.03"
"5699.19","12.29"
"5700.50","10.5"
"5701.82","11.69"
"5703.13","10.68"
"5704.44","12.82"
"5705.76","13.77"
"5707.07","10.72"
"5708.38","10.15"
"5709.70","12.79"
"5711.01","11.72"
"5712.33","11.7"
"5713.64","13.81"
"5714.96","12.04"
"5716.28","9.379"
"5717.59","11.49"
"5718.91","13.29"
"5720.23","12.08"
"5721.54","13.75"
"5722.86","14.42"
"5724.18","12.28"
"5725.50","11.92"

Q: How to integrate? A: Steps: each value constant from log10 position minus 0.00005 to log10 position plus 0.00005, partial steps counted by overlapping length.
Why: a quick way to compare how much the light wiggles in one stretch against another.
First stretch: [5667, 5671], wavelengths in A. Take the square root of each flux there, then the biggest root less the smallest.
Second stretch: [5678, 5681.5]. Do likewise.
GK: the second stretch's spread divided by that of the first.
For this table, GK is 3.1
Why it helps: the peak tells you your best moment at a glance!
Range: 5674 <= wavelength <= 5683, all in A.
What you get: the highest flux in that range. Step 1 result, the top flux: 14.09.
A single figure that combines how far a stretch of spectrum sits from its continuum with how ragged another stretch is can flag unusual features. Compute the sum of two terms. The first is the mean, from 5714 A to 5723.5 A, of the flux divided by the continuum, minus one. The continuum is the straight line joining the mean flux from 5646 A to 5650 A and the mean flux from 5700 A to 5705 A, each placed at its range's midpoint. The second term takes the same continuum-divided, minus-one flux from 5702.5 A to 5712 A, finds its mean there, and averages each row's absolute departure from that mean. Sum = 0.21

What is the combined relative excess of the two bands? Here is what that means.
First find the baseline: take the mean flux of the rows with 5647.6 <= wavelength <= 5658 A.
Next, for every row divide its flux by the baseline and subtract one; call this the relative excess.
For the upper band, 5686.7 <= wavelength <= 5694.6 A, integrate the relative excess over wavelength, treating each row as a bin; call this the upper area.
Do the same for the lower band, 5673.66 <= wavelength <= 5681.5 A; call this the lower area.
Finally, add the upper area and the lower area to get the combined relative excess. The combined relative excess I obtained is 1.7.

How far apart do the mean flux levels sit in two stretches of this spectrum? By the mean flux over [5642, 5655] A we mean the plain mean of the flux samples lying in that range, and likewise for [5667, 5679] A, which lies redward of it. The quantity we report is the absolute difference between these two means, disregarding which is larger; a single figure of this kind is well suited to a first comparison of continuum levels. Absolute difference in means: 1.0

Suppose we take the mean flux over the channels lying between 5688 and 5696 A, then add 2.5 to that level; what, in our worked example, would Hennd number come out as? 15.3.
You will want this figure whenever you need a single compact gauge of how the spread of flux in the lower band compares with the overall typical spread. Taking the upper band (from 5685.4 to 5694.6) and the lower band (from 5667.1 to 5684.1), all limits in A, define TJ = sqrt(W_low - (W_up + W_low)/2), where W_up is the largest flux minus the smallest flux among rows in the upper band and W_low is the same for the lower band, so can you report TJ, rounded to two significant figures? 1.0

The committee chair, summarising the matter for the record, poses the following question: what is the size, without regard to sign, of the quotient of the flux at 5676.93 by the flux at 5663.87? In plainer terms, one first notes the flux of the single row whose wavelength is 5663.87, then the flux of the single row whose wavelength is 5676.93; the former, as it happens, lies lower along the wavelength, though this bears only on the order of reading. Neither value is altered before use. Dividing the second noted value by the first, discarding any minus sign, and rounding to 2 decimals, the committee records 0.80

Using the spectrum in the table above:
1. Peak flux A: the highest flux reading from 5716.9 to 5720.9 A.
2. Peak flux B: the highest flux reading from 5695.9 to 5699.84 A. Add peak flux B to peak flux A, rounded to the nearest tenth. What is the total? 28.3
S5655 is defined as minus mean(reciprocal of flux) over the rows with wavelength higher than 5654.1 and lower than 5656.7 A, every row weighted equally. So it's -0.086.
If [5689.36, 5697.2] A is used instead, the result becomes -0.081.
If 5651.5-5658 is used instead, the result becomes -0.103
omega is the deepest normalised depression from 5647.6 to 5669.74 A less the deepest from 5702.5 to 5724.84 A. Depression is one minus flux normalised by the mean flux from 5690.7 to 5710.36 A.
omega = 0.29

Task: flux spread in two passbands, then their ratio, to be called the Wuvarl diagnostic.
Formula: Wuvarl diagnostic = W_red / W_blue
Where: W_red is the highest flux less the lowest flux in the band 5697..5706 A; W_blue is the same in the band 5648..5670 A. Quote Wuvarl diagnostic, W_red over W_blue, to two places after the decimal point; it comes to 0.56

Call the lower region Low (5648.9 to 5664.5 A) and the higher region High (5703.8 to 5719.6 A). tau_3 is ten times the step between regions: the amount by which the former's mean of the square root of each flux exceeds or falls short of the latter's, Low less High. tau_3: -1.0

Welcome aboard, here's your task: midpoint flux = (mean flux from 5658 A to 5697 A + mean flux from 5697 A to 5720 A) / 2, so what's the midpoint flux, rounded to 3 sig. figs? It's 12.0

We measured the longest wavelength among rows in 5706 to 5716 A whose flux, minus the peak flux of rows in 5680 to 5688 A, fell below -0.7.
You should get 5714.96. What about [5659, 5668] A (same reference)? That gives 5667.78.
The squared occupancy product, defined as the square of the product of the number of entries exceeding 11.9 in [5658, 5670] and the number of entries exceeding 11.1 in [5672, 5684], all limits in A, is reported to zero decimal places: 900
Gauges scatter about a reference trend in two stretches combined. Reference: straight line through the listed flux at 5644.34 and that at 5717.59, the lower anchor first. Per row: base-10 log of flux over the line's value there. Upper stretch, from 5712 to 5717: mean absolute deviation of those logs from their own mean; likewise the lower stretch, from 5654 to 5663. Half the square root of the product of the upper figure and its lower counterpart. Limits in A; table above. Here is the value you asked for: 0.0237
